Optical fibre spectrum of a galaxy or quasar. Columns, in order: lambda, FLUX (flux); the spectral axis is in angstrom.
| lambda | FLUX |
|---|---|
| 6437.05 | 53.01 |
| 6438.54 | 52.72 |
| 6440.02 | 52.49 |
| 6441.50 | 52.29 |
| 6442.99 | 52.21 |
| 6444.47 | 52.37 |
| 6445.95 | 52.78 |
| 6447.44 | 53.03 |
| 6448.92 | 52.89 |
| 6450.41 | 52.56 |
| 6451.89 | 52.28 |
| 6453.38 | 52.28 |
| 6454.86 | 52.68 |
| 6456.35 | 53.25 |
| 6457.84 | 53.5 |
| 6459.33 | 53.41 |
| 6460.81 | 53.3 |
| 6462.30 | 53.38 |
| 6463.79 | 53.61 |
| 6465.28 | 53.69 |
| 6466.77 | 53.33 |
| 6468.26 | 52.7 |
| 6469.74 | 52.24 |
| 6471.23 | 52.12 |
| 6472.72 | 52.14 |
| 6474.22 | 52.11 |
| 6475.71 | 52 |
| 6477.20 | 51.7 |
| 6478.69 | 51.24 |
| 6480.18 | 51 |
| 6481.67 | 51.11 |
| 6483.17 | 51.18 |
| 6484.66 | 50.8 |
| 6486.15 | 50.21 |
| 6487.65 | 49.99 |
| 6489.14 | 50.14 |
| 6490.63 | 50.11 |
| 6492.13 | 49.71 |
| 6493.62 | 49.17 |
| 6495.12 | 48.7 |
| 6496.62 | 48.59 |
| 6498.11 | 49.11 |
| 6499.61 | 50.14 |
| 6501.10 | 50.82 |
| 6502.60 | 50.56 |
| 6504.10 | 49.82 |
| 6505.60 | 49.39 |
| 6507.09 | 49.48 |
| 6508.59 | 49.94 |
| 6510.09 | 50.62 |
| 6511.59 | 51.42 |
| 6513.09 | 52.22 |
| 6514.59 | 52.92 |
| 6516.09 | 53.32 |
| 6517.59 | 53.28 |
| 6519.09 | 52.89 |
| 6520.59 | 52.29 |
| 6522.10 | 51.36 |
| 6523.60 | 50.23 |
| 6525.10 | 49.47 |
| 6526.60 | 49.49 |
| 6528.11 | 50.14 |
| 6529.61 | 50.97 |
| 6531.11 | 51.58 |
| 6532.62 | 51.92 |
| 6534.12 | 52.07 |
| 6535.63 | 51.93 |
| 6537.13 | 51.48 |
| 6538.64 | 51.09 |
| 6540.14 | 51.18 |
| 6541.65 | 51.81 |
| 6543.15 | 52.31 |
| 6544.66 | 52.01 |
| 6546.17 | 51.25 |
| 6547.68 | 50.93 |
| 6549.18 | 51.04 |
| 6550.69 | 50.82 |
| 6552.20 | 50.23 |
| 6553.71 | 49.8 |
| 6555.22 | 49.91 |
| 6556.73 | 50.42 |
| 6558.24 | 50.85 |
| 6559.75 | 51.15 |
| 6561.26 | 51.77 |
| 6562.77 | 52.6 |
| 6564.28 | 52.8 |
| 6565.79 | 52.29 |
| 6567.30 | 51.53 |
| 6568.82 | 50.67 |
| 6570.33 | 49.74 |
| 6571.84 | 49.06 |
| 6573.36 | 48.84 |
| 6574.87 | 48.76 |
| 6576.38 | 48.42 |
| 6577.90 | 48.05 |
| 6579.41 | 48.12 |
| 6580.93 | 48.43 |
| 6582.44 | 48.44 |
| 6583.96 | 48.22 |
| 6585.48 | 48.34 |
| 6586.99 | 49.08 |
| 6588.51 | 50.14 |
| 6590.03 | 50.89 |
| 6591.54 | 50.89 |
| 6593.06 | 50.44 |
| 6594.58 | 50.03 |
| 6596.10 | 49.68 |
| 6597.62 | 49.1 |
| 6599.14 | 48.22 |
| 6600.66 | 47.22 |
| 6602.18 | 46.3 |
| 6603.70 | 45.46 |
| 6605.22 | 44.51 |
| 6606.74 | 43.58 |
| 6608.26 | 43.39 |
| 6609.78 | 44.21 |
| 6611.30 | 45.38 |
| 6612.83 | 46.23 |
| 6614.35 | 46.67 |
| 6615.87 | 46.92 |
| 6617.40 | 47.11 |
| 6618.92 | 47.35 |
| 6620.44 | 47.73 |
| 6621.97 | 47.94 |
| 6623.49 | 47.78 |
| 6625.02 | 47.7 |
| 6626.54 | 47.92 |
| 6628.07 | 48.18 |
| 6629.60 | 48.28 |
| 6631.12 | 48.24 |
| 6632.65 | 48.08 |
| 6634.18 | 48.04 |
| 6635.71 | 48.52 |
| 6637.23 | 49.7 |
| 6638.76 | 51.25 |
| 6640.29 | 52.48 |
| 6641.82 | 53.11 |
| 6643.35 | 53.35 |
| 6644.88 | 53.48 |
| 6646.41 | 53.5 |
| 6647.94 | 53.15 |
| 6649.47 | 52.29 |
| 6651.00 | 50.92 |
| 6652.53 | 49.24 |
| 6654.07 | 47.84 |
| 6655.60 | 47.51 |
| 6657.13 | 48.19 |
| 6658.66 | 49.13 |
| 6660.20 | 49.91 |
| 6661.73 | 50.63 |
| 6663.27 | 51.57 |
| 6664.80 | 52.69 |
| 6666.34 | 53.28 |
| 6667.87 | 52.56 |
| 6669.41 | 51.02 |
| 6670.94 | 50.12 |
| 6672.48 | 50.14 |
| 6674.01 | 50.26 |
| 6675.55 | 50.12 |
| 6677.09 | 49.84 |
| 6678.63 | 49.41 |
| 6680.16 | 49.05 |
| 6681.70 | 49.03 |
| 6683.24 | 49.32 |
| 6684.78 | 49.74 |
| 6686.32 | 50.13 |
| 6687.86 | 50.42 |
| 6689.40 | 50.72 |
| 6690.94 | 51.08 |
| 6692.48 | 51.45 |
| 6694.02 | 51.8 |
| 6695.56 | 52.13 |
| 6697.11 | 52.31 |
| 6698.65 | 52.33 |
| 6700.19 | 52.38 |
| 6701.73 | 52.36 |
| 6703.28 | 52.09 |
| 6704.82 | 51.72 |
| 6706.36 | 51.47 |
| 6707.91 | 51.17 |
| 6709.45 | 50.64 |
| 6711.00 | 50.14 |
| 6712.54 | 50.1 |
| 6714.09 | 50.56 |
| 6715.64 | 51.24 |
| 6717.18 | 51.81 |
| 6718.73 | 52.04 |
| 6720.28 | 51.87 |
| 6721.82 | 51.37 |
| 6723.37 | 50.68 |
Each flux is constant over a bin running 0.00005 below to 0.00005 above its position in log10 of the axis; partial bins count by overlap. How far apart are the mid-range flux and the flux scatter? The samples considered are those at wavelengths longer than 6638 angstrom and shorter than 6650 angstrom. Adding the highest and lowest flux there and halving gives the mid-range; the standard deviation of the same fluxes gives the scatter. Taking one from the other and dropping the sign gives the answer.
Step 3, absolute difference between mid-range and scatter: 51.6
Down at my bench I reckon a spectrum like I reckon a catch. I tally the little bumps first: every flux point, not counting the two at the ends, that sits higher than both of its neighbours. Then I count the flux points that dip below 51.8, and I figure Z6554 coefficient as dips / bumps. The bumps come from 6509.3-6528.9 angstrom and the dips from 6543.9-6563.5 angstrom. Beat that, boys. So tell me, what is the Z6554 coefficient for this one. 11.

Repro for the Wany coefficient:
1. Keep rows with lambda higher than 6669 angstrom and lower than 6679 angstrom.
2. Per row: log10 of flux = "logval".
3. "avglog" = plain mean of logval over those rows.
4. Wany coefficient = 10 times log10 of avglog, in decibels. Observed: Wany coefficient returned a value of 2.305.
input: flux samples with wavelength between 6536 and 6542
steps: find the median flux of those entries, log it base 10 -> 1.71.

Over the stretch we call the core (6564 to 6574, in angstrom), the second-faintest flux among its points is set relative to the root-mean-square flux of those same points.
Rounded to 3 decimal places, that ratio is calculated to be 0.967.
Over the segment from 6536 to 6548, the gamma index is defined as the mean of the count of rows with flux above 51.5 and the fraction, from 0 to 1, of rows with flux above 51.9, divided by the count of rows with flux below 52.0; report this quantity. 0.27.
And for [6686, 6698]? 0.27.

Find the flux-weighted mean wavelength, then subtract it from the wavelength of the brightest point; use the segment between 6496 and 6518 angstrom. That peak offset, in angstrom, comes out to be 8.8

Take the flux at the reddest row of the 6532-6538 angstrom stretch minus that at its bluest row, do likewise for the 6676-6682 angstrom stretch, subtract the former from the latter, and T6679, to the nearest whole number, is 0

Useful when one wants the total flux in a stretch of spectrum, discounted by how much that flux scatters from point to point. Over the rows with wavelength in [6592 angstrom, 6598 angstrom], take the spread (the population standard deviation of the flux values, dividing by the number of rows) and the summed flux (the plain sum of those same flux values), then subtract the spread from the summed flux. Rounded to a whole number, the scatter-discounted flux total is 199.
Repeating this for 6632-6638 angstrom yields 194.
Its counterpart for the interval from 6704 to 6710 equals 205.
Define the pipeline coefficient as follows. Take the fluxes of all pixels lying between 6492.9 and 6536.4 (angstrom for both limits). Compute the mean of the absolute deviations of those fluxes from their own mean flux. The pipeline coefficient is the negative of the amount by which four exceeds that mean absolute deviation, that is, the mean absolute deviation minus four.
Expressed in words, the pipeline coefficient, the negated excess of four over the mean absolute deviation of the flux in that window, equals -2.79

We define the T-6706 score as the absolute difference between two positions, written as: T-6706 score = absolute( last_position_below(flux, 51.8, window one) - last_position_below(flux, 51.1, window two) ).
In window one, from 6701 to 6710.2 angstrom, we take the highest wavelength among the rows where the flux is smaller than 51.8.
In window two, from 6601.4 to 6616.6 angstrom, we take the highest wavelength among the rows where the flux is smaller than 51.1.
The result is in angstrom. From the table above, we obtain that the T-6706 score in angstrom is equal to 93.6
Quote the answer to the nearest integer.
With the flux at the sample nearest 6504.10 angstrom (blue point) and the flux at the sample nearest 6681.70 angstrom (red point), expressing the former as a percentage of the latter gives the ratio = 102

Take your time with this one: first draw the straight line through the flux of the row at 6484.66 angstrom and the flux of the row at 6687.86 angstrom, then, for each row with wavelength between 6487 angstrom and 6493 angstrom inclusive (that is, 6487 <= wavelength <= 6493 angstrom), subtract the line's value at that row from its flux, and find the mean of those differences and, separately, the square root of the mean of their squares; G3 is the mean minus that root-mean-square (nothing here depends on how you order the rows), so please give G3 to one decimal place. -1.6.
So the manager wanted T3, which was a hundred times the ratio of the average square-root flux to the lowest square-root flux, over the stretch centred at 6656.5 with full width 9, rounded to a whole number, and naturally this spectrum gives 101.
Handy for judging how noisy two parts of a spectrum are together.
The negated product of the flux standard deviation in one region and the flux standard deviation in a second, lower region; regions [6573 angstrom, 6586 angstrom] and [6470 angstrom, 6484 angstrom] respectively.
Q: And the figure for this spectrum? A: -0.1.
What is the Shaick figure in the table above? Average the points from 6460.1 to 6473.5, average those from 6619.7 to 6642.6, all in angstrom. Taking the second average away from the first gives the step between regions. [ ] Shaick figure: 3.9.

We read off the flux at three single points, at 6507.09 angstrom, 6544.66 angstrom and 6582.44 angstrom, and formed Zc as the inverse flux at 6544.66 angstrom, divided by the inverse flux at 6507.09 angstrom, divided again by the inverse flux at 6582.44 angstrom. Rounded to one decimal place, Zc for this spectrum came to 46.1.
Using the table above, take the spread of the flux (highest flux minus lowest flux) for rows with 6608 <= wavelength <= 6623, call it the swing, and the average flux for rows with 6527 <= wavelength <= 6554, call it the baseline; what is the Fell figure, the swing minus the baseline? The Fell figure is -46.7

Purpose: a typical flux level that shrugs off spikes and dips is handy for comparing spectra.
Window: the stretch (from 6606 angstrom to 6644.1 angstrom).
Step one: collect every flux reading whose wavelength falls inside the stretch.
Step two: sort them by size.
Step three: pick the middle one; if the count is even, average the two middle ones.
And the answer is 47.9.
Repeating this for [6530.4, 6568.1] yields 51.5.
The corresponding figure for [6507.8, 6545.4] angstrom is 51.6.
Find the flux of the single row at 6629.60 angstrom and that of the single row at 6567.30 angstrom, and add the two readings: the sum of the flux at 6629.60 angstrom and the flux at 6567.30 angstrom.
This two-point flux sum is 100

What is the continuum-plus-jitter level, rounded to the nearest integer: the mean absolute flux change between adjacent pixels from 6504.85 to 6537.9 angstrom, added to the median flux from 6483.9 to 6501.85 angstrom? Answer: 51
